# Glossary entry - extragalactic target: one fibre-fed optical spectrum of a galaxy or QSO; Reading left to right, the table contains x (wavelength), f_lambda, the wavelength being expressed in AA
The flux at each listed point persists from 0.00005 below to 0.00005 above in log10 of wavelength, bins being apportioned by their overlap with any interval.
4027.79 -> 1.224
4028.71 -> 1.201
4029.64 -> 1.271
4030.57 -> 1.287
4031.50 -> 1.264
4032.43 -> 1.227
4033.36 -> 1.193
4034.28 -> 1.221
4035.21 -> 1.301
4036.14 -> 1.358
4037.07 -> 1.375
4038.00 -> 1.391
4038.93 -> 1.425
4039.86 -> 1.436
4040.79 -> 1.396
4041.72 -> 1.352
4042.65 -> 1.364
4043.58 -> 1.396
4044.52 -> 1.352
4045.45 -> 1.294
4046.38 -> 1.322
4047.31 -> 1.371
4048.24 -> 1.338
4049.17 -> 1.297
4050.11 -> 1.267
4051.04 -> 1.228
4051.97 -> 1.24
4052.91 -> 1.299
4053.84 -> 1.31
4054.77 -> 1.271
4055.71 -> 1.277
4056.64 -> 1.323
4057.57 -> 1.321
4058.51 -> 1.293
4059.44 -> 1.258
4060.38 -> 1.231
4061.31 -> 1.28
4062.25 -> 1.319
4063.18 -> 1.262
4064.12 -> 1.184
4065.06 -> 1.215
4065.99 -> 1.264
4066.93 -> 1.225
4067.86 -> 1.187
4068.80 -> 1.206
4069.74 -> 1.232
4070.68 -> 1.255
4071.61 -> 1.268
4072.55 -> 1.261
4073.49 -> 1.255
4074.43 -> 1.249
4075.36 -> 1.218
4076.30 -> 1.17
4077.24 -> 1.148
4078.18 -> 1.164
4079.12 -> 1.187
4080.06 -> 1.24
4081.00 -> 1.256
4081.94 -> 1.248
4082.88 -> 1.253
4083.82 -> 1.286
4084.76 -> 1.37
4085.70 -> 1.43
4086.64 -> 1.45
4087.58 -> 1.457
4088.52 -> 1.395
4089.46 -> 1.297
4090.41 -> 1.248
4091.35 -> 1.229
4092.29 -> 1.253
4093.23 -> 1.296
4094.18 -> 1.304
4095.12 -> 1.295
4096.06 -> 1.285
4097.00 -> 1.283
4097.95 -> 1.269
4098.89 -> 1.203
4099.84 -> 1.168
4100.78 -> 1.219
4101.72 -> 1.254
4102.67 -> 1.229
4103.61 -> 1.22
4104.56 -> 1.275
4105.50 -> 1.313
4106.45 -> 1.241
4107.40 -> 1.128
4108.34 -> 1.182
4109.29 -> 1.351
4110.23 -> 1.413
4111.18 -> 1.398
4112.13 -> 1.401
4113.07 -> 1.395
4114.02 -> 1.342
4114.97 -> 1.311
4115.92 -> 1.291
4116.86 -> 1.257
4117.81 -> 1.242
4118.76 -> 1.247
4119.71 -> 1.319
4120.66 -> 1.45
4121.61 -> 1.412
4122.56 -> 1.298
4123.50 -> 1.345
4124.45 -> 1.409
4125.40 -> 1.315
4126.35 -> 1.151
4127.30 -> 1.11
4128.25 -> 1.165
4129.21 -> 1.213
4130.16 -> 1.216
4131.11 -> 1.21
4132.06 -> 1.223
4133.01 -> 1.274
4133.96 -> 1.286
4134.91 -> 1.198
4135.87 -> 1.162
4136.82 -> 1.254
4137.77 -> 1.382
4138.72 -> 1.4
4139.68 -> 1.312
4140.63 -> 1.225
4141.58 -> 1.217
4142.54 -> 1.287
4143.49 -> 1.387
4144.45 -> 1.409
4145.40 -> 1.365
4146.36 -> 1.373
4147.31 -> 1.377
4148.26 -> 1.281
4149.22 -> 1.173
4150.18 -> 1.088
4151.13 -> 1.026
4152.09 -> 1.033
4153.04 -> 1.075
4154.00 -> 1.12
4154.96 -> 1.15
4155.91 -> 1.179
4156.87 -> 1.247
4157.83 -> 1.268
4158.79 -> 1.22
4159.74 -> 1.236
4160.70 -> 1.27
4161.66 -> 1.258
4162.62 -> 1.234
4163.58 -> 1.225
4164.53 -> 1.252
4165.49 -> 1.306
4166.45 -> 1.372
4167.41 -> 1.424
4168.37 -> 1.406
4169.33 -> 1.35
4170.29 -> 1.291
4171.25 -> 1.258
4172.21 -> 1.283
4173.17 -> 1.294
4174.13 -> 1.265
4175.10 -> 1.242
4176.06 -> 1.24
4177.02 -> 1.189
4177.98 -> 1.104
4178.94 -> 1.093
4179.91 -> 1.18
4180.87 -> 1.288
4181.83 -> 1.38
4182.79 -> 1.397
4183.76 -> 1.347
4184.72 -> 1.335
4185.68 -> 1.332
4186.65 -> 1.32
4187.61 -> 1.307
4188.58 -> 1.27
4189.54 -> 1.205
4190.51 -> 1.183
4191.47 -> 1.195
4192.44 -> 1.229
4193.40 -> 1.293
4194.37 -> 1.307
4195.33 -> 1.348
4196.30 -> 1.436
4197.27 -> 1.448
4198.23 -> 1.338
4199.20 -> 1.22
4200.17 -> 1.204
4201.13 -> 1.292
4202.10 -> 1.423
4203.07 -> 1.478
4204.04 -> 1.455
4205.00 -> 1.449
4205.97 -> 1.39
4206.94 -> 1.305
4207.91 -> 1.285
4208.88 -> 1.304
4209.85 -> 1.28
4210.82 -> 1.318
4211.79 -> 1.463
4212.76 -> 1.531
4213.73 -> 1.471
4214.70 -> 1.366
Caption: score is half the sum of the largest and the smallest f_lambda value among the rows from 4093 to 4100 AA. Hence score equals 1.24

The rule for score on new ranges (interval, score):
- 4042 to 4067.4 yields 1.29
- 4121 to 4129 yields 1.26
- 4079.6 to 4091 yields 1.35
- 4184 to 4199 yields 1.32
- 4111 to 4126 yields 1.35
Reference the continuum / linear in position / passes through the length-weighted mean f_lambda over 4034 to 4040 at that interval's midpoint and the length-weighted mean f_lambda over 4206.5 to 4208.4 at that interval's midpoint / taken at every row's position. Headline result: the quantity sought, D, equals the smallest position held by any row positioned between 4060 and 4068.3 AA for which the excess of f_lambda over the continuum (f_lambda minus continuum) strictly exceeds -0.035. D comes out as 4062.25 AA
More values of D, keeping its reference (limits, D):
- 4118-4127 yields 4119.71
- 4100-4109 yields 4105.50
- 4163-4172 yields 4165.49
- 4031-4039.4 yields 4036.14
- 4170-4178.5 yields 4170.29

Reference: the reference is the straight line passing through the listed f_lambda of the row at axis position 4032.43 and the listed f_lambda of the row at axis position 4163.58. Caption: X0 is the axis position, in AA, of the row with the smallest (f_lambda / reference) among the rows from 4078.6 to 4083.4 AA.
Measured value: 4079.12 AA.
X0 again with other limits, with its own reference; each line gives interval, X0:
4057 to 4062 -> 4060.38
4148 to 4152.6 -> 4151.13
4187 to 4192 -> 4190.51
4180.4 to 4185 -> 4180.87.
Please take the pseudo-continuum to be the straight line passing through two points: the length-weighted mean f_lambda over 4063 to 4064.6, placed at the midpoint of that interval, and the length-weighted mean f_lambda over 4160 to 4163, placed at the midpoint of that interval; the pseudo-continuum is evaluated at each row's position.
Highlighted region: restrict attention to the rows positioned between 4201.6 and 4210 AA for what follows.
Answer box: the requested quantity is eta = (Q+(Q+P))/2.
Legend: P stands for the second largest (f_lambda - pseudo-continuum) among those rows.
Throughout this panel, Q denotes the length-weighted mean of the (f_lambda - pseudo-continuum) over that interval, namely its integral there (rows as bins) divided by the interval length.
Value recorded 0.20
